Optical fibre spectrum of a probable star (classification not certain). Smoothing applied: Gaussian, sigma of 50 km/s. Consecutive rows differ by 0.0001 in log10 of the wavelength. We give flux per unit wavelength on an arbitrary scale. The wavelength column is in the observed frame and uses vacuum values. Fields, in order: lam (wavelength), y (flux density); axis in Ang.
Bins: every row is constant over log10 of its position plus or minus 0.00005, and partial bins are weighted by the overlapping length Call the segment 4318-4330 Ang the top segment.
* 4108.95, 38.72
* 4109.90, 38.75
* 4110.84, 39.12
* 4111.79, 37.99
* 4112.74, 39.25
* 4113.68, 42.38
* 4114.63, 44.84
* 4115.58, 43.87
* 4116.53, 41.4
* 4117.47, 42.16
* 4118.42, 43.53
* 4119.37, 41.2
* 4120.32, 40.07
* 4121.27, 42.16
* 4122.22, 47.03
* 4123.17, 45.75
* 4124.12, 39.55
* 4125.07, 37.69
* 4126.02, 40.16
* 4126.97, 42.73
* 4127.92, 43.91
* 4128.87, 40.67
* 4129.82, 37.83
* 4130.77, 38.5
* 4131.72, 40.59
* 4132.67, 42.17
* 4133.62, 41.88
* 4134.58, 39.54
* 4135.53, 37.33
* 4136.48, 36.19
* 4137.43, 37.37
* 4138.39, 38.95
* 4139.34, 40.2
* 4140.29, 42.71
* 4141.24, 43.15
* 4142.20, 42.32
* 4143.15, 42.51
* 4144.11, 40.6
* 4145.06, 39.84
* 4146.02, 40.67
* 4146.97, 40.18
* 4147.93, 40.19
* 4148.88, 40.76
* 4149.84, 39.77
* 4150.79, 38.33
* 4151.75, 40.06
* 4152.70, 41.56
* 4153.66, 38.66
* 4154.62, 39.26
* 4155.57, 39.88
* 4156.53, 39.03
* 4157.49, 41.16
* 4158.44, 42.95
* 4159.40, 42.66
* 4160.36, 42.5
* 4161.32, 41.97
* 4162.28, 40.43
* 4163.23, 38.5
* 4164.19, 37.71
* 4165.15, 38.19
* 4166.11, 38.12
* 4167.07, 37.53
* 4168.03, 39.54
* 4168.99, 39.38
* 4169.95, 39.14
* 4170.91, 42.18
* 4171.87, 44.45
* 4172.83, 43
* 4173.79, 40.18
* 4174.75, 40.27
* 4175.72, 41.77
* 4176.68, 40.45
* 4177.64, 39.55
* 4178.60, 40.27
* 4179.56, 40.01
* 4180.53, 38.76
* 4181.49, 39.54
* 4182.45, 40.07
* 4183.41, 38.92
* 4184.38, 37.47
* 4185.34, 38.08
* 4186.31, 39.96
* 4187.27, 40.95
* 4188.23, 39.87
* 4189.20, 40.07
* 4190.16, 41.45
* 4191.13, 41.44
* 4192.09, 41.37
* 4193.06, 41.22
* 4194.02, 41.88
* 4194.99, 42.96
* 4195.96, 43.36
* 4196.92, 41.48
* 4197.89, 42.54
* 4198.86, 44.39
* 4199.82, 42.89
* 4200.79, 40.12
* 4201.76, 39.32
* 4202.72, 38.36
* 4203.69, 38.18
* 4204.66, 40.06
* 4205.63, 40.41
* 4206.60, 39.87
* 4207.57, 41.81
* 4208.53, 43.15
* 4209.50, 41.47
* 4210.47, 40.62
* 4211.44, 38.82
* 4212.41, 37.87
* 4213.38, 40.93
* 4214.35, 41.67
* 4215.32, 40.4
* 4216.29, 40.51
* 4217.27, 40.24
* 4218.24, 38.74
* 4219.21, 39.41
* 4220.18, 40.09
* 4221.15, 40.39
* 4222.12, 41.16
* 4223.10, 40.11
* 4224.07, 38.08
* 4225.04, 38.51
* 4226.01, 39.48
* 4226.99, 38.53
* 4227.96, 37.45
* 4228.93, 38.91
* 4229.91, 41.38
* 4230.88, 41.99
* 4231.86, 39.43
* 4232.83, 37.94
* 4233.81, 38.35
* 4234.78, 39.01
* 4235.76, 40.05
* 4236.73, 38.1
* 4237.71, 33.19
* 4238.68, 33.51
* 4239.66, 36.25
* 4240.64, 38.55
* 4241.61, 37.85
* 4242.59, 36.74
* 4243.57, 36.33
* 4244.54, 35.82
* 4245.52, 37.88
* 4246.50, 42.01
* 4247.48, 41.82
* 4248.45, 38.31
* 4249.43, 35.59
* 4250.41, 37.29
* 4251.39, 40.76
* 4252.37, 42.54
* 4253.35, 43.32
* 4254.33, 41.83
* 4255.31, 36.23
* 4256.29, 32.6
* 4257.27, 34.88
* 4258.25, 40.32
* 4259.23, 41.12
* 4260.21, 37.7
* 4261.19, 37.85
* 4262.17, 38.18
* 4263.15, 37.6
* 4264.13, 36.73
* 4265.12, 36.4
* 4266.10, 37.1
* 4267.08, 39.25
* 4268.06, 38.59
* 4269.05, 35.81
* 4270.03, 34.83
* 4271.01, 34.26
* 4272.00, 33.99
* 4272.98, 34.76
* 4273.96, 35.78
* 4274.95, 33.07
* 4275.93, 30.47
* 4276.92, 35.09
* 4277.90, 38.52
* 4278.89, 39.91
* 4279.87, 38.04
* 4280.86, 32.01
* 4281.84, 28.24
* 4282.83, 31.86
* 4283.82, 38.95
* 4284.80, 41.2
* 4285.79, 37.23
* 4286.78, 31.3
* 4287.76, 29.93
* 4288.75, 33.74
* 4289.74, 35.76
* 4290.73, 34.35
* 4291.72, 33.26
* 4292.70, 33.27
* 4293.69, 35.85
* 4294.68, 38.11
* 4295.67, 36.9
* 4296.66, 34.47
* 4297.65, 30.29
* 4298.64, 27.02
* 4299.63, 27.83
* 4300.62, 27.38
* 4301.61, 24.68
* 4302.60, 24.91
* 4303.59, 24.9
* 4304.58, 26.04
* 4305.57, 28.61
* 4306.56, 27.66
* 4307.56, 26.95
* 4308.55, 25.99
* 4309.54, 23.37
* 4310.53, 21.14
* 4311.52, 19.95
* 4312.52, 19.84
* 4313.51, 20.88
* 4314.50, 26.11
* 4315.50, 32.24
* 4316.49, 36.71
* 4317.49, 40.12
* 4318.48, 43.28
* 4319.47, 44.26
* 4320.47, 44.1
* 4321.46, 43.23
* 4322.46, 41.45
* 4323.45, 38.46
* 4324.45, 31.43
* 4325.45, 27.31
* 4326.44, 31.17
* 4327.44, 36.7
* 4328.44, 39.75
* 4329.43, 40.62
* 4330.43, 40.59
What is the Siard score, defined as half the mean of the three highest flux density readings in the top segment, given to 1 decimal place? 21.9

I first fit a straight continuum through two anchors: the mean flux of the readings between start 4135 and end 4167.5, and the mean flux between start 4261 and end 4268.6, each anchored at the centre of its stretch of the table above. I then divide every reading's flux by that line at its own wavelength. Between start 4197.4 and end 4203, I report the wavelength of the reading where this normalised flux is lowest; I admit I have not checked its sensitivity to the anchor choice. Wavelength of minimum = 4202.72 Ang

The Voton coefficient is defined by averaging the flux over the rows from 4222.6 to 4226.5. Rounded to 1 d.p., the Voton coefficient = 39.0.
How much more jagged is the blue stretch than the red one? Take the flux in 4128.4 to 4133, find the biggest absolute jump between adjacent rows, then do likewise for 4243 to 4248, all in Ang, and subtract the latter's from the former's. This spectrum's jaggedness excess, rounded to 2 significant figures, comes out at -1.3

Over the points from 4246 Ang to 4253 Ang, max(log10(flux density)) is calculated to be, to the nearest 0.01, 1.63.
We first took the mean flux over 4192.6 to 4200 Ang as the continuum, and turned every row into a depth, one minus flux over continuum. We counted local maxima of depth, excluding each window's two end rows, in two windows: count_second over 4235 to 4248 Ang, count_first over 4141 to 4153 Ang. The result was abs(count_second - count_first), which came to 2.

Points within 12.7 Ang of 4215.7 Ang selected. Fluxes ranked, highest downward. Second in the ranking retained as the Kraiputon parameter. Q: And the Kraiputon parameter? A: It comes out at 41.81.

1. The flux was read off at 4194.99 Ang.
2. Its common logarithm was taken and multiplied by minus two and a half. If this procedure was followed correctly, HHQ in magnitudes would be -4.08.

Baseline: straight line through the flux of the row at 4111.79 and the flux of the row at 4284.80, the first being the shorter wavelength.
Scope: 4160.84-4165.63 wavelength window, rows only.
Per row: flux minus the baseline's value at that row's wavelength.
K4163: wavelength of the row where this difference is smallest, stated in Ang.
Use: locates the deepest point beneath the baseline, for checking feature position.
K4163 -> 4164.19 Ang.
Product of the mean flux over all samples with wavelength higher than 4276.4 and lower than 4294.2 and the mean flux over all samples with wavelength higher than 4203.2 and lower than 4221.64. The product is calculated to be 1405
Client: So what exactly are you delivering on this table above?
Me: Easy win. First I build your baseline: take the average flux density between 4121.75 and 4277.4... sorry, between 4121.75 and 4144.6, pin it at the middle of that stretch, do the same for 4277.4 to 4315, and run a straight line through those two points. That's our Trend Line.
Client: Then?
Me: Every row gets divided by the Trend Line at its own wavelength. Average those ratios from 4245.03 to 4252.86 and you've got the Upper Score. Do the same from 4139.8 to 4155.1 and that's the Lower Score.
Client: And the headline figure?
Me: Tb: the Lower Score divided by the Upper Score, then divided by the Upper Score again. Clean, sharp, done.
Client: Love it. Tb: 0.73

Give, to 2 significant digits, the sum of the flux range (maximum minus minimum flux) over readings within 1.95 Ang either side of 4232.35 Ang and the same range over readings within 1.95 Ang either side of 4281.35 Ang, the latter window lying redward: 14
